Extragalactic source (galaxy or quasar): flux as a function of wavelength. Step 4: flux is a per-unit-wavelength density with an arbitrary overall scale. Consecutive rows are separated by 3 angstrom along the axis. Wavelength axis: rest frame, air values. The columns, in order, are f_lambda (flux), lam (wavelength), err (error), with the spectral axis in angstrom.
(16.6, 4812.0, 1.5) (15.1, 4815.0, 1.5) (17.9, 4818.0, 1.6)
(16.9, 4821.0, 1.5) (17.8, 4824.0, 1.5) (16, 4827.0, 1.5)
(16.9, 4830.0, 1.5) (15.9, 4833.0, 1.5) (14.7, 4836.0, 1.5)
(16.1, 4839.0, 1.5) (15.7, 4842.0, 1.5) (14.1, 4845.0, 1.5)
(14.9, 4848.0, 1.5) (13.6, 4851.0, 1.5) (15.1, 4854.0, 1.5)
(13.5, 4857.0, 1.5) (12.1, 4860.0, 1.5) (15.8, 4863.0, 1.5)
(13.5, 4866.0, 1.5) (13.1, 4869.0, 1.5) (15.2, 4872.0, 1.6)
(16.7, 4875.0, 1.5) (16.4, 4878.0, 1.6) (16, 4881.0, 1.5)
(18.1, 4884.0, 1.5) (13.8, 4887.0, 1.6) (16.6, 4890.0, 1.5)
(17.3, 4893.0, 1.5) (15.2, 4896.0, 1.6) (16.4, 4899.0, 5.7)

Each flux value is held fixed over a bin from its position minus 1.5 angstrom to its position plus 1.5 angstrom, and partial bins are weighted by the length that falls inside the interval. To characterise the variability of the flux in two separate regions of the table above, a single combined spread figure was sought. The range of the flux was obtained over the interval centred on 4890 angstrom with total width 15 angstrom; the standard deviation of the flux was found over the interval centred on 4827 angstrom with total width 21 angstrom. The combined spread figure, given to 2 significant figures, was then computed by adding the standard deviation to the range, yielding 5.4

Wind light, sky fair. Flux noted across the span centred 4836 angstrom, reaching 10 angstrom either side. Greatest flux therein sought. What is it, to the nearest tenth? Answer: 16.9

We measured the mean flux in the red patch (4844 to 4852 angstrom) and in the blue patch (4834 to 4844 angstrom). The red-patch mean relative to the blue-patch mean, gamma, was 0.92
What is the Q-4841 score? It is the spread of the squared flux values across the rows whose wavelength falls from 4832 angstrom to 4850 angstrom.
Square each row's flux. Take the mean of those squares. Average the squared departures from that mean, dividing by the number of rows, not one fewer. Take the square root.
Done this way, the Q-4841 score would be 22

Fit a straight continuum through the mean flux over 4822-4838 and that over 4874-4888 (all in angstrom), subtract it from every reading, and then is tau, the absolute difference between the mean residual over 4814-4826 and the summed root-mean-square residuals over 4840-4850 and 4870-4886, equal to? 2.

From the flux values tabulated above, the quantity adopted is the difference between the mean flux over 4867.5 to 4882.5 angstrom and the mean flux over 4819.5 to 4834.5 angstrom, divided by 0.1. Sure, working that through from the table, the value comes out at -12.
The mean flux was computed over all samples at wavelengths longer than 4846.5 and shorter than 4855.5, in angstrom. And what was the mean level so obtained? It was 14.5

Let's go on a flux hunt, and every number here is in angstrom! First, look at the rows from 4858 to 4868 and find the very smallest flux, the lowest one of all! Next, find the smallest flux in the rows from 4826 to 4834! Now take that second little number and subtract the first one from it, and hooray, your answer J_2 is 3.8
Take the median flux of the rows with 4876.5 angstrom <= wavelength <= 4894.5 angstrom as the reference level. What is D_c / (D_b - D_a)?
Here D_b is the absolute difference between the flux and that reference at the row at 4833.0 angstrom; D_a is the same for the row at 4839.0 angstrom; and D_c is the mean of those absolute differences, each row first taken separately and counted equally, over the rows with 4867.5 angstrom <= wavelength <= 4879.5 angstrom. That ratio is 6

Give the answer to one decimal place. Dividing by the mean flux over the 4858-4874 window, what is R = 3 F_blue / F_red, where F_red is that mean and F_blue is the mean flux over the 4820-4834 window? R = 3.6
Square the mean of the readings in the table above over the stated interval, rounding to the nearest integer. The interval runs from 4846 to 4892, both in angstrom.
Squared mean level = 224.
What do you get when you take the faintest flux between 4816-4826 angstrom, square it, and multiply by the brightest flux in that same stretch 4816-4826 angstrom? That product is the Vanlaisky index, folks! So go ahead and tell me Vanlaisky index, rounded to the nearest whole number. 5112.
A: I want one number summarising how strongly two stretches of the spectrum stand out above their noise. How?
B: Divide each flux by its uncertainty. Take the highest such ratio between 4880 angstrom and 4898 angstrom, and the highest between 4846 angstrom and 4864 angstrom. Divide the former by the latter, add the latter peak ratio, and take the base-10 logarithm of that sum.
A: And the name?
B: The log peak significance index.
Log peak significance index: 1.07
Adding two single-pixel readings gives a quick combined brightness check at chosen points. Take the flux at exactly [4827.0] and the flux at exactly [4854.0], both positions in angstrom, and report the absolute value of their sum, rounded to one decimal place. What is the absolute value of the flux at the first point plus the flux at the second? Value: 31.1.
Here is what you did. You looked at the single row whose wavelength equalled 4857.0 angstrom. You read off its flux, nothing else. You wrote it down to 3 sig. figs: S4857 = 13.5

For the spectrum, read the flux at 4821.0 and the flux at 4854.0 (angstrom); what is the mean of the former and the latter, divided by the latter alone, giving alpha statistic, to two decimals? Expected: 1.06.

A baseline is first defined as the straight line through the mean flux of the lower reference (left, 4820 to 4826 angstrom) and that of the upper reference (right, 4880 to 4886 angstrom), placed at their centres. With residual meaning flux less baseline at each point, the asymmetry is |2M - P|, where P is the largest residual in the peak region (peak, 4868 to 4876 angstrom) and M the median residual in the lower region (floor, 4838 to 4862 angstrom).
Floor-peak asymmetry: 5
